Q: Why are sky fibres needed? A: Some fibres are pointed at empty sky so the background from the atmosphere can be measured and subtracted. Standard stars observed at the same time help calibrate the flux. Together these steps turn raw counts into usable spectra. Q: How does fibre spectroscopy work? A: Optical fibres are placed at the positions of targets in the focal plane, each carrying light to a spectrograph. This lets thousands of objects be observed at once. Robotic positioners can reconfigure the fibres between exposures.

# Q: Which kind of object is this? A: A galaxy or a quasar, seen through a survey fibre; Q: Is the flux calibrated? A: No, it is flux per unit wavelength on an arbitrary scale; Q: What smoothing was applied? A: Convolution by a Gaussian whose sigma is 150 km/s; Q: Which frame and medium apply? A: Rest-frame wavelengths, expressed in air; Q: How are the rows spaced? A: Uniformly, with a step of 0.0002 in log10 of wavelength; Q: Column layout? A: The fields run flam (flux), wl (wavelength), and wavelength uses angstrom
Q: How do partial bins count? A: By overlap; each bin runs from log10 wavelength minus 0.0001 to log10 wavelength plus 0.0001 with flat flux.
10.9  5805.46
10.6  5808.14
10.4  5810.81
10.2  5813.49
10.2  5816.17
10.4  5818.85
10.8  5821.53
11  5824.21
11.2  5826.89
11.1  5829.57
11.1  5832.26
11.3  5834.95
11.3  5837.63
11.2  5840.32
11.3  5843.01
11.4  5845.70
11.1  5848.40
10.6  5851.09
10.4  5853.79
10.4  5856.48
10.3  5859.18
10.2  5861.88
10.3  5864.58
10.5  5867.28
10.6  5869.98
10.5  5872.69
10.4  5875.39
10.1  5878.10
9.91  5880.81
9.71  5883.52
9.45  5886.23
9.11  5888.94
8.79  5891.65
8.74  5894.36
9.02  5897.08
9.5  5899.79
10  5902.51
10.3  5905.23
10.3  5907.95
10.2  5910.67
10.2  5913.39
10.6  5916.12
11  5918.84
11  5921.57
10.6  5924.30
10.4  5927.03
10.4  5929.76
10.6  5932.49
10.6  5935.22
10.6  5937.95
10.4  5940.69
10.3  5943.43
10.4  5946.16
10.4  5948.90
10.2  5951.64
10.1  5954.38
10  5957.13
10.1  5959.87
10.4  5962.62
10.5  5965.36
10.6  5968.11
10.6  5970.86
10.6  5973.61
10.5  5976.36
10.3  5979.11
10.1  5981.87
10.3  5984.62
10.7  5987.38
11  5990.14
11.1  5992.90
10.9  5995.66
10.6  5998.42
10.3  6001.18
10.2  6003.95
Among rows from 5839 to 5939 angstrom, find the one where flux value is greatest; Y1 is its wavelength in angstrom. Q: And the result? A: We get 5845.70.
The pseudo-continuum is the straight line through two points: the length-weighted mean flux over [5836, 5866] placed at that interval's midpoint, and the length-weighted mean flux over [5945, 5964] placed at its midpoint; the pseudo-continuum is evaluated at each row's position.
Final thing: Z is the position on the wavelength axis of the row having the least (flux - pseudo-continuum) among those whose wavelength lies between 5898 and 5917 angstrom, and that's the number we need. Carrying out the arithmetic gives 5899.79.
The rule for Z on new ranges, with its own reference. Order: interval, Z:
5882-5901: 5894.36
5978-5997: 5981.87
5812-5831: 5813.49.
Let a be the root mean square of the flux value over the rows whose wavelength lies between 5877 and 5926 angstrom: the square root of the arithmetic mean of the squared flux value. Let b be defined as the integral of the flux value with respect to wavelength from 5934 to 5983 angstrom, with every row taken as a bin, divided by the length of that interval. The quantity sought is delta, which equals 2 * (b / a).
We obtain 2.09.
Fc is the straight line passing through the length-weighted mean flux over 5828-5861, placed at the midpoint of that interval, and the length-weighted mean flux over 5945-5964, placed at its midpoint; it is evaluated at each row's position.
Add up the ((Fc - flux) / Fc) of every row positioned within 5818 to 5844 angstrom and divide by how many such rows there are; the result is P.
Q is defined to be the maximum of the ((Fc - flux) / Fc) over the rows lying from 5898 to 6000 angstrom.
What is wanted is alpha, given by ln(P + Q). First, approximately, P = 0.00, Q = 0.10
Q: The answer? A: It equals -2.3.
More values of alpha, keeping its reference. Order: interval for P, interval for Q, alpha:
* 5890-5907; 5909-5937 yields -1.9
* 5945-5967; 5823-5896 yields -1.8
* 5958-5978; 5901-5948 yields -3.9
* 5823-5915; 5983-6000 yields -4.2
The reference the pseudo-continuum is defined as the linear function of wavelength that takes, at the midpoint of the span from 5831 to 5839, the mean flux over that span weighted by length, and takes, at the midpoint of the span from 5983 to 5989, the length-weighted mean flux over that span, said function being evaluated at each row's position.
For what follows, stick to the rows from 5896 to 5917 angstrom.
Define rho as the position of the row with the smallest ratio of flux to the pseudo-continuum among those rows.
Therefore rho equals 5897.08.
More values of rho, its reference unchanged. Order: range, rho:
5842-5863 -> 5861.88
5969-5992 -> 5981.87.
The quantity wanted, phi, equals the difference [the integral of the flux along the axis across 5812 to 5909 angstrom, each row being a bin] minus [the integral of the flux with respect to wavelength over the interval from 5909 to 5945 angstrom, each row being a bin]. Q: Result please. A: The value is 625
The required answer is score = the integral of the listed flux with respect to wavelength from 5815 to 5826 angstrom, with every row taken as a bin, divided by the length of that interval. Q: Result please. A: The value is 10.6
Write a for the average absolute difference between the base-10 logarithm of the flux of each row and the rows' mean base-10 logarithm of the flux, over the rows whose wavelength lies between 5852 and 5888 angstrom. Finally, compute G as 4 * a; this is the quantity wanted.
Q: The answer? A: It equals 0.045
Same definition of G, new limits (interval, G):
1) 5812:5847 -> 0.056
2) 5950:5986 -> 0.031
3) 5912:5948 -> 0.030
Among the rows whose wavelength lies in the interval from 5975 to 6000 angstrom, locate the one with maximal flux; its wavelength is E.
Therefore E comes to 5992.90 angstrom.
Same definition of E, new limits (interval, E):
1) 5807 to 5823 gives 5821.53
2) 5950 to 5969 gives 5968.11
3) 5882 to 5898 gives 5883.52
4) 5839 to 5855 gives 5845.70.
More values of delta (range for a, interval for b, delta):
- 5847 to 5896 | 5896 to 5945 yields 2.05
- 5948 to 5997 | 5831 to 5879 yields 2.05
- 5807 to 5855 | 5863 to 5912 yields 1.81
